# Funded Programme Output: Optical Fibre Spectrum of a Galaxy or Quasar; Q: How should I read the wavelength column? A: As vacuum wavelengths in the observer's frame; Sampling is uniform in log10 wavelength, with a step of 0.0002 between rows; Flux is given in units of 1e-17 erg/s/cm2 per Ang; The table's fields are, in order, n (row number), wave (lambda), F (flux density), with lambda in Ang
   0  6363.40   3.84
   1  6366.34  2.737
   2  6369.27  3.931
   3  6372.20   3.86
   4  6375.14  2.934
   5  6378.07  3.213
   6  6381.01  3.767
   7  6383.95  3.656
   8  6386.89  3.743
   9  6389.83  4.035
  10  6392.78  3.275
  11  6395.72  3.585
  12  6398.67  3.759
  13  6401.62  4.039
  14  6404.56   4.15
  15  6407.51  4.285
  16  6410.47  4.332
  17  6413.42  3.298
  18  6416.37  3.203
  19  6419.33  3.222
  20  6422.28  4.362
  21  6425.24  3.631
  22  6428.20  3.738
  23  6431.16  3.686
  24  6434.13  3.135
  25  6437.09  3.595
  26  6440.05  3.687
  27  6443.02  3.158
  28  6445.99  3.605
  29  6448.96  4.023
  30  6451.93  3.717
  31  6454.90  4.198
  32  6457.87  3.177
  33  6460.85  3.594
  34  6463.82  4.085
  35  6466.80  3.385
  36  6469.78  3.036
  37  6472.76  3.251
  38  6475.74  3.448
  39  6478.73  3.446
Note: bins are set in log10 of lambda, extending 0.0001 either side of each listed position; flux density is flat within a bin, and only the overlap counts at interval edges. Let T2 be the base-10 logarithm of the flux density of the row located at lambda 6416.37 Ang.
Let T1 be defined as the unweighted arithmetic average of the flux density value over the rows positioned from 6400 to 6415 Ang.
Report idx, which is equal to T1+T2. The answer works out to 4.53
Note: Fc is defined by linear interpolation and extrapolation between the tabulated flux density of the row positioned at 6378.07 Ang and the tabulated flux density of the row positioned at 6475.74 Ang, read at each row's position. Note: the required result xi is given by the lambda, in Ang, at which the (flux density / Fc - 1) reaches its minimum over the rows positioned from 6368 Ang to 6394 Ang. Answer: 6375.14 Ang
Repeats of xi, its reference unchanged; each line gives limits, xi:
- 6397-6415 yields 6413.42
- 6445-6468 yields 6457.87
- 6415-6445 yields 6434.13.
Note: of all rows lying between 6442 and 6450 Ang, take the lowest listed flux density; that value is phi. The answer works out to 3.158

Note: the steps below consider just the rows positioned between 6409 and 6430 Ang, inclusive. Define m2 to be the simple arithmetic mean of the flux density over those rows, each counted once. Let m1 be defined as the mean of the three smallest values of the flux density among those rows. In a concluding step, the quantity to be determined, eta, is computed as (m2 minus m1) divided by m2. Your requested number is 0.120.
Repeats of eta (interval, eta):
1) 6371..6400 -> 0.123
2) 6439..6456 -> 0.066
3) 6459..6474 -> 0.071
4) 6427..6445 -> 0.058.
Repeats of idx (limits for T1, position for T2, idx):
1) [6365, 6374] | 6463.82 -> 4.12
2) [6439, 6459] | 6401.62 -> 4.26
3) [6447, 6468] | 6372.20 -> 4.33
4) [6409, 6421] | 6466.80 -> 4.04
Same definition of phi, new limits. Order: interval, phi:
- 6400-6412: 4.039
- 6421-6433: 3.631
